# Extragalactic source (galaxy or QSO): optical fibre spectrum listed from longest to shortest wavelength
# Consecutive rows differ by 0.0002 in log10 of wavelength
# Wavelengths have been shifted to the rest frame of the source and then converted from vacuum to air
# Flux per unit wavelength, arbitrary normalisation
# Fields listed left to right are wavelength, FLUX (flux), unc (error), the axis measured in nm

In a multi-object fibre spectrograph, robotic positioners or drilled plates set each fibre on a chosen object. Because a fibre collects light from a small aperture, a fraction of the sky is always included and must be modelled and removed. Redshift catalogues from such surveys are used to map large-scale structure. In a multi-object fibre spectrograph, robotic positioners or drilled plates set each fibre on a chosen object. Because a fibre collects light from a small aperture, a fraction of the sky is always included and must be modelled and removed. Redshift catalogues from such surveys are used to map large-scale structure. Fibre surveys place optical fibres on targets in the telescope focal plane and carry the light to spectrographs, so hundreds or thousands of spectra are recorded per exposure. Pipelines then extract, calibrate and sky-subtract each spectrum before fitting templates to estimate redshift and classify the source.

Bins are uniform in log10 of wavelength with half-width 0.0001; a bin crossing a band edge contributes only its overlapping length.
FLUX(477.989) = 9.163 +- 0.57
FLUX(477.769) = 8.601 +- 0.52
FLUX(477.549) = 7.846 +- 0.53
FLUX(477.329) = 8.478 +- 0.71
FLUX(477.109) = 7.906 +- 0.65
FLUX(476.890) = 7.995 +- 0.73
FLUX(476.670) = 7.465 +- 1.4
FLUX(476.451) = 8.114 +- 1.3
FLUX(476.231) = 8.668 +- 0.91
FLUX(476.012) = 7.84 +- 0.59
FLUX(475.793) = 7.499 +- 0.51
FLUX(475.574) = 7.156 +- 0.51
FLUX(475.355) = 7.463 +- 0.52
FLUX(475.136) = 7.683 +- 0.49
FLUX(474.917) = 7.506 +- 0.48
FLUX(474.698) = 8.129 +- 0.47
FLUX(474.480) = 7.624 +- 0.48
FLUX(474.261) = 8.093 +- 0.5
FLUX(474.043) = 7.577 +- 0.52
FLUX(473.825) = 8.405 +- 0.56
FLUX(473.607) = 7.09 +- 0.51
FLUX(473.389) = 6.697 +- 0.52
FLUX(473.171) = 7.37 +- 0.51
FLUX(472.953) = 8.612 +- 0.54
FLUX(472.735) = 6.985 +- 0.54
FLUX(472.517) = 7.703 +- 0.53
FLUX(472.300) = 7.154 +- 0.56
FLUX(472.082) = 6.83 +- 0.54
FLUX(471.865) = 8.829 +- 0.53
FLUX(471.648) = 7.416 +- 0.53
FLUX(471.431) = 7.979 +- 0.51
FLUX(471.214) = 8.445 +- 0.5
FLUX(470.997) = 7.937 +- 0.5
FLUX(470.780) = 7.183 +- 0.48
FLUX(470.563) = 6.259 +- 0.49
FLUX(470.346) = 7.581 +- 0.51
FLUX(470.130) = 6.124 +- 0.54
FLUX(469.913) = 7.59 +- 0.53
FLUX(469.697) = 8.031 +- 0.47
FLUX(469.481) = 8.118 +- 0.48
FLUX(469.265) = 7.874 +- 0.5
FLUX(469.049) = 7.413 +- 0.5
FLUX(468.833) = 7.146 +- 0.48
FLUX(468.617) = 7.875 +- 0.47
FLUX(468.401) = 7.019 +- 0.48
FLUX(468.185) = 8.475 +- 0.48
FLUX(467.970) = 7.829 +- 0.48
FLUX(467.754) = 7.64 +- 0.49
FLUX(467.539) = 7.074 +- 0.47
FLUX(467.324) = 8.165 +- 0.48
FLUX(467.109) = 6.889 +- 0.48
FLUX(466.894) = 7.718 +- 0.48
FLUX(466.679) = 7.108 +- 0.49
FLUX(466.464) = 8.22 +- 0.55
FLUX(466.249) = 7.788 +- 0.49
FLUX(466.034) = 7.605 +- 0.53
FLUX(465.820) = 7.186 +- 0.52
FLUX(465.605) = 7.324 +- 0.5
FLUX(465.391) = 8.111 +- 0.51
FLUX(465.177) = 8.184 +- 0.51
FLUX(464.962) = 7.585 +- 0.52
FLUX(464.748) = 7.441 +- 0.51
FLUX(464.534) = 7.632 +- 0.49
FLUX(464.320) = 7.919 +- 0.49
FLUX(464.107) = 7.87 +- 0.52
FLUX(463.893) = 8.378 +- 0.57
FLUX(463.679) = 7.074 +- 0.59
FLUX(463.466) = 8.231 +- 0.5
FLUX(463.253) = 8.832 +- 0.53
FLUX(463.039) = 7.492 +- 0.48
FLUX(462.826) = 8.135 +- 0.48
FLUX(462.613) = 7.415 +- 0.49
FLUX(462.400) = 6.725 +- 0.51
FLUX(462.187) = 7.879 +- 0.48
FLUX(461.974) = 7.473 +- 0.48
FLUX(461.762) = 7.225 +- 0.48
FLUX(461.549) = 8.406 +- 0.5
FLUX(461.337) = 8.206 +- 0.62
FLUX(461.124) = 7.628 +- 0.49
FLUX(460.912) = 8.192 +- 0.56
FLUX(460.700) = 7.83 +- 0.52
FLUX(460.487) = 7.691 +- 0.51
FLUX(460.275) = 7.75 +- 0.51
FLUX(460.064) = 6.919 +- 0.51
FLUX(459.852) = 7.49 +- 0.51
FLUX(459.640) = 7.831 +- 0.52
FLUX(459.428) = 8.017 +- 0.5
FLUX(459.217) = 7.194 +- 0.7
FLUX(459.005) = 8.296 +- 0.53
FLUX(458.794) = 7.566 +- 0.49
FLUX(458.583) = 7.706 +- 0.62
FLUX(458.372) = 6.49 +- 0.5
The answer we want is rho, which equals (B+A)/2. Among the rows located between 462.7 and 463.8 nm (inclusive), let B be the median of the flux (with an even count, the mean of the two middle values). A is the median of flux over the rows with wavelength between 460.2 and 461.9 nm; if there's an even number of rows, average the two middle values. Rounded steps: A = 7.79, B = 8.1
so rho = 8.0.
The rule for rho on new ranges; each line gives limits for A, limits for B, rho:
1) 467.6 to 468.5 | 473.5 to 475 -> 7.7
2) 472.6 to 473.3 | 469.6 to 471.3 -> 7.5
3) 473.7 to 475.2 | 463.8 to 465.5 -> 7.8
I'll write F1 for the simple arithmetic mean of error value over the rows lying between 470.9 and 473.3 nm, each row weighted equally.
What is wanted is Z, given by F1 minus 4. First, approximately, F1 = 0.526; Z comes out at -3.47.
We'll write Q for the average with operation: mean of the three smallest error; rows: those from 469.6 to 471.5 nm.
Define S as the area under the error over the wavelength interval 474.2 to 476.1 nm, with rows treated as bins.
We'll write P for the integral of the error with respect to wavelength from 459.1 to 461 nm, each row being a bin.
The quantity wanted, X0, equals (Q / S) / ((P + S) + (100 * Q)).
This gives 0.0100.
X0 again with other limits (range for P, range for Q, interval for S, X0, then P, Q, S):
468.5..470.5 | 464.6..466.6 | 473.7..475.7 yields 0.0095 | 1.00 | 0.500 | 1.01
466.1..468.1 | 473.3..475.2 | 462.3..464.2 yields 0.0097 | 0.98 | 0.477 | 0.99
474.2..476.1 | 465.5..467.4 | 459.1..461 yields 0.0094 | 0.96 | 0.480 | 1.02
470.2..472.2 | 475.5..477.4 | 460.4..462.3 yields 0.0098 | 1.02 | 0.537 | 0.98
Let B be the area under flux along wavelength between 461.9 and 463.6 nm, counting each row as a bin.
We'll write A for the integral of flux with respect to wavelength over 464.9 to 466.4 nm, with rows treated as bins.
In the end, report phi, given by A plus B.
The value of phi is 25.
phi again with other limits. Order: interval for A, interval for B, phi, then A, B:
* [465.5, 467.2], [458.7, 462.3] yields 41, 13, 28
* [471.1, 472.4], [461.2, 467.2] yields 56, 10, 46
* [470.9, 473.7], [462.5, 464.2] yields 35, 21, 13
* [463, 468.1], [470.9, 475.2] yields 73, 39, 33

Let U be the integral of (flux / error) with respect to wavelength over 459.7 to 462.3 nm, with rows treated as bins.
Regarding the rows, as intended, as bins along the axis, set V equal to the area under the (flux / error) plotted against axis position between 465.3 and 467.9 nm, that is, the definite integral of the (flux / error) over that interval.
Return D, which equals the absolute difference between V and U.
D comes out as 0.3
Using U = 39.2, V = 39.5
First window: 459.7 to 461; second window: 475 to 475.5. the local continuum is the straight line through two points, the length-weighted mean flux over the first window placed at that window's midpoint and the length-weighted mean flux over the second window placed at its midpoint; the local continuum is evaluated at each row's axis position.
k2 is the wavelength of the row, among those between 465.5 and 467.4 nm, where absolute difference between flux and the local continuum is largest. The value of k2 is 467.109 nm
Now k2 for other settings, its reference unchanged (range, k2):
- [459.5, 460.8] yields 460.064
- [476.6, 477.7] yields 477.329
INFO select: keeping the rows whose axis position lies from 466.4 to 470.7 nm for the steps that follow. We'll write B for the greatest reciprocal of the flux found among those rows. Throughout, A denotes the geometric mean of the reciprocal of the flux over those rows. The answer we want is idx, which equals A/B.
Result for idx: 0.82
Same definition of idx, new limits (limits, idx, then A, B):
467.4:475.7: 0.81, 0.132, 0.163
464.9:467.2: 0.91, 0.132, 0.145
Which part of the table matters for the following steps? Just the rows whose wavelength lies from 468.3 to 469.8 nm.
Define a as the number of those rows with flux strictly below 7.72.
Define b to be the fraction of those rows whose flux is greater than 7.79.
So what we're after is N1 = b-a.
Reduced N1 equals -2.4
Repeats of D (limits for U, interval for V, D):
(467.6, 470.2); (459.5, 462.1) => 1.5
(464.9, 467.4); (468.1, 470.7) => 1.4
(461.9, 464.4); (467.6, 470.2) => 2.1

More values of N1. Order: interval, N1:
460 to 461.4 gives -2.6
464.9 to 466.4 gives -3.7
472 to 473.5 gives -5.9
